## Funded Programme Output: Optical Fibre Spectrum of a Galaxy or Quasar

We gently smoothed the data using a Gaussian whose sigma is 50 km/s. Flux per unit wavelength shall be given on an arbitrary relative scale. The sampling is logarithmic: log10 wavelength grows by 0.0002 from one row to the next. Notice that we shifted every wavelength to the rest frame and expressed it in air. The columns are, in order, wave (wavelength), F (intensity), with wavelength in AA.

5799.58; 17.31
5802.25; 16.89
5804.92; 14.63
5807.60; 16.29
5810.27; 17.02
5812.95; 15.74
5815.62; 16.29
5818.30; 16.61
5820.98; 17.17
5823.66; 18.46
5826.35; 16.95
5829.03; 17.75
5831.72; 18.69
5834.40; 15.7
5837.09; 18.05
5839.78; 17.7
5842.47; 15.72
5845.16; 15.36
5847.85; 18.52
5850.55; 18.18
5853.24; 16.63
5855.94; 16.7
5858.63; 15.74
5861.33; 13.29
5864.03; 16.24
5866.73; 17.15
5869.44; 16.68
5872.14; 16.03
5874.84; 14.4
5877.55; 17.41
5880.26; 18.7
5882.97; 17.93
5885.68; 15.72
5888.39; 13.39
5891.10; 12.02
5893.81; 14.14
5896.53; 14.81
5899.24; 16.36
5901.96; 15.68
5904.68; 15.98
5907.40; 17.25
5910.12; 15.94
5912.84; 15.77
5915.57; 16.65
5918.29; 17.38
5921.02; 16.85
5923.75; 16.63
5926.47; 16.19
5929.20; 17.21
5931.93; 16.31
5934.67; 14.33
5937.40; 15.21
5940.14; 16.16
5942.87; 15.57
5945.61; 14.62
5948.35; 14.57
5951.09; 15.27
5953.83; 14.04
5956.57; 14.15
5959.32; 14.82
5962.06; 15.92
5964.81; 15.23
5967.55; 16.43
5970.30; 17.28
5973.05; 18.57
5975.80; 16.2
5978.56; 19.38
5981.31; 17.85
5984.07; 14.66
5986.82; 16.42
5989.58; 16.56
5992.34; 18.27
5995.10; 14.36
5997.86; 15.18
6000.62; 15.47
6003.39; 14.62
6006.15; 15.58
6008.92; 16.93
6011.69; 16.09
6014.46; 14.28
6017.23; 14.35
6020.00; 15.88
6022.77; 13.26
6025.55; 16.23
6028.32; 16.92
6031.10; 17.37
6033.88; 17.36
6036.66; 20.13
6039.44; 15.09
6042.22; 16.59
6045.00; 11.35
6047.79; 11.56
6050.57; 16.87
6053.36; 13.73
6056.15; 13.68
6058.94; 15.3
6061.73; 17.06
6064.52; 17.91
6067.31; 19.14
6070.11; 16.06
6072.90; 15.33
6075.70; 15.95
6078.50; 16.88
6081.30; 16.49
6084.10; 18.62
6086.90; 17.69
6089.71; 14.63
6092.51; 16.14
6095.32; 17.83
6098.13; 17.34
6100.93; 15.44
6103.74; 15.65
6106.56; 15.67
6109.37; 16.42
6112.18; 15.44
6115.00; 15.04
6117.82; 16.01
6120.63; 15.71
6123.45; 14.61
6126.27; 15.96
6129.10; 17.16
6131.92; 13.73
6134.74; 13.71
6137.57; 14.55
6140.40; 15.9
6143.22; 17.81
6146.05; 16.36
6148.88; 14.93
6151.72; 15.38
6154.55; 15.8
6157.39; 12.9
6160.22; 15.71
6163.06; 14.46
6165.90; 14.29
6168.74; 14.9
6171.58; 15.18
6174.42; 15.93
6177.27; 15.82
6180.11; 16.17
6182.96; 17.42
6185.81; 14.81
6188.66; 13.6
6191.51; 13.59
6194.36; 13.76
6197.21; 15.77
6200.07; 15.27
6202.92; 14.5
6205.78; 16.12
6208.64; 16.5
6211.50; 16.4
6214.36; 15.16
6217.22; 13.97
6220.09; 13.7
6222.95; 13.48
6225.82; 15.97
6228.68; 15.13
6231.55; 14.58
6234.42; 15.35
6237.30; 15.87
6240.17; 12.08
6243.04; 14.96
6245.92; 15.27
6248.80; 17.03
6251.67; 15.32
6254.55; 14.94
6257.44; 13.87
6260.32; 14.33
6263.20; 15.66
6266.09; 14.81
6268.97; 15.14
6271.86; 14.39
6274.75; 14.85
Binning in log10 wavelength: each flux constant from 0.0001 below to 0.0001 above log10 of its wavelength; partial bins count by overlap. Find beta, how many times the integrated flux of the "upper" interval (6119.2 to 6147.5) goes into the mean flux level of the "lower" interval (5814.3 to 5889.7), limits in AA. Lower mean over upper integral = 0.038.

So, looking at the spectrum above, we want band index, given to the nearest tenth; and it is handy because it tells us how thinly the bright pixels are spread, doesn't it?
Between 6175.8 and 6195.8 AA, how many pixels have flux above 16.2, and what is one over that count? 1.0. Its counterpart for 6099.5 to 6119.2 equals 1.0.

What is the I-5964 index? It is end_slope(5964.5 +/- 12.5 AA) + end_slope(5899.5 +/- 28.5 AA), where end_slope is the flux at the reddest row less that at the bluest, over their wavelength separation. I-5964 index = 0.101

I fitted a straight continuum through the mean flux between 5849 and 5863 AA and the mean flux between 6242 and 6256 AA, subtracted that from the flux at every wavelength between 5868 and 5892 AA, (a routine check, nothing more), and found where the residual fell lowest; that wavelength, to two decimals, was 5891.10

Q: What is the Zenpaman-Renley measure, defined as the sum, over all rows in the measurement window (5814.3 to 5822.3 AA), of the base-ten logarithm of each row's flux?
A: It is 3.67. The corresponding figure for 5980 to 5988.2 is 3.63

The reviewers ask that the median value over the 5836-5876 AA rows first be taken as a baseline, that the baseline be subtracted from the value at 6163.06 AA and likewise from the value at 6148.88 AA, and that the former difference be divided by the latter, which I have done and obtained 1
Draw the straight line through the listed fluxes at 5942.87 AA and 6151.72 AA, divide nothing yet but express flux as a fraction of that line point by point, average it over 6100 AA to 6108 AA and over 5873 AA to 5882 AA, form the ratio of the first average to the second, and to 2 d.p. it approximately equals 0.94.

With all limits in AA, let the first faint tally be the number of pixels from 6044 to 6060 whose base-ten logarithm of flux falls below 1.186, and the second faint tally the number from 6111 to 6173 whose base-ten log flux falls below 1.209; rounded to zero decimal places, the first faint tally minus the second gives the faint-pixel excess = -14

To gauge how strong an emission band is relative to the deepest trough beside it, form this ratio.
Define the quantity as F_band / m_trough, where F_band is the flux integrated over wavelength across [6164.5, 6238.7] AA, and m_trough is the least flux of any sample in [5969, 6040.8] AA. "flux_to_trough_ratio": 85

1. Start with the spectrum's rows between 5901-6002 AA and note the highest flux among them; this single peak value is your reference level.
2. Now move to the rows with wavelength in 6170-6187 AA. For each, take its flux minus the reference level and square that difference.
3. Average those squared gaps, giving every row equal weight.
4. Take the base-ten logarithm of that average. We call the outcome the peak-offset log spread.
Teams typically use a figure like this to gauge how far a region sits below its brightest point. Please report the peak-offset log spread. 1.11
